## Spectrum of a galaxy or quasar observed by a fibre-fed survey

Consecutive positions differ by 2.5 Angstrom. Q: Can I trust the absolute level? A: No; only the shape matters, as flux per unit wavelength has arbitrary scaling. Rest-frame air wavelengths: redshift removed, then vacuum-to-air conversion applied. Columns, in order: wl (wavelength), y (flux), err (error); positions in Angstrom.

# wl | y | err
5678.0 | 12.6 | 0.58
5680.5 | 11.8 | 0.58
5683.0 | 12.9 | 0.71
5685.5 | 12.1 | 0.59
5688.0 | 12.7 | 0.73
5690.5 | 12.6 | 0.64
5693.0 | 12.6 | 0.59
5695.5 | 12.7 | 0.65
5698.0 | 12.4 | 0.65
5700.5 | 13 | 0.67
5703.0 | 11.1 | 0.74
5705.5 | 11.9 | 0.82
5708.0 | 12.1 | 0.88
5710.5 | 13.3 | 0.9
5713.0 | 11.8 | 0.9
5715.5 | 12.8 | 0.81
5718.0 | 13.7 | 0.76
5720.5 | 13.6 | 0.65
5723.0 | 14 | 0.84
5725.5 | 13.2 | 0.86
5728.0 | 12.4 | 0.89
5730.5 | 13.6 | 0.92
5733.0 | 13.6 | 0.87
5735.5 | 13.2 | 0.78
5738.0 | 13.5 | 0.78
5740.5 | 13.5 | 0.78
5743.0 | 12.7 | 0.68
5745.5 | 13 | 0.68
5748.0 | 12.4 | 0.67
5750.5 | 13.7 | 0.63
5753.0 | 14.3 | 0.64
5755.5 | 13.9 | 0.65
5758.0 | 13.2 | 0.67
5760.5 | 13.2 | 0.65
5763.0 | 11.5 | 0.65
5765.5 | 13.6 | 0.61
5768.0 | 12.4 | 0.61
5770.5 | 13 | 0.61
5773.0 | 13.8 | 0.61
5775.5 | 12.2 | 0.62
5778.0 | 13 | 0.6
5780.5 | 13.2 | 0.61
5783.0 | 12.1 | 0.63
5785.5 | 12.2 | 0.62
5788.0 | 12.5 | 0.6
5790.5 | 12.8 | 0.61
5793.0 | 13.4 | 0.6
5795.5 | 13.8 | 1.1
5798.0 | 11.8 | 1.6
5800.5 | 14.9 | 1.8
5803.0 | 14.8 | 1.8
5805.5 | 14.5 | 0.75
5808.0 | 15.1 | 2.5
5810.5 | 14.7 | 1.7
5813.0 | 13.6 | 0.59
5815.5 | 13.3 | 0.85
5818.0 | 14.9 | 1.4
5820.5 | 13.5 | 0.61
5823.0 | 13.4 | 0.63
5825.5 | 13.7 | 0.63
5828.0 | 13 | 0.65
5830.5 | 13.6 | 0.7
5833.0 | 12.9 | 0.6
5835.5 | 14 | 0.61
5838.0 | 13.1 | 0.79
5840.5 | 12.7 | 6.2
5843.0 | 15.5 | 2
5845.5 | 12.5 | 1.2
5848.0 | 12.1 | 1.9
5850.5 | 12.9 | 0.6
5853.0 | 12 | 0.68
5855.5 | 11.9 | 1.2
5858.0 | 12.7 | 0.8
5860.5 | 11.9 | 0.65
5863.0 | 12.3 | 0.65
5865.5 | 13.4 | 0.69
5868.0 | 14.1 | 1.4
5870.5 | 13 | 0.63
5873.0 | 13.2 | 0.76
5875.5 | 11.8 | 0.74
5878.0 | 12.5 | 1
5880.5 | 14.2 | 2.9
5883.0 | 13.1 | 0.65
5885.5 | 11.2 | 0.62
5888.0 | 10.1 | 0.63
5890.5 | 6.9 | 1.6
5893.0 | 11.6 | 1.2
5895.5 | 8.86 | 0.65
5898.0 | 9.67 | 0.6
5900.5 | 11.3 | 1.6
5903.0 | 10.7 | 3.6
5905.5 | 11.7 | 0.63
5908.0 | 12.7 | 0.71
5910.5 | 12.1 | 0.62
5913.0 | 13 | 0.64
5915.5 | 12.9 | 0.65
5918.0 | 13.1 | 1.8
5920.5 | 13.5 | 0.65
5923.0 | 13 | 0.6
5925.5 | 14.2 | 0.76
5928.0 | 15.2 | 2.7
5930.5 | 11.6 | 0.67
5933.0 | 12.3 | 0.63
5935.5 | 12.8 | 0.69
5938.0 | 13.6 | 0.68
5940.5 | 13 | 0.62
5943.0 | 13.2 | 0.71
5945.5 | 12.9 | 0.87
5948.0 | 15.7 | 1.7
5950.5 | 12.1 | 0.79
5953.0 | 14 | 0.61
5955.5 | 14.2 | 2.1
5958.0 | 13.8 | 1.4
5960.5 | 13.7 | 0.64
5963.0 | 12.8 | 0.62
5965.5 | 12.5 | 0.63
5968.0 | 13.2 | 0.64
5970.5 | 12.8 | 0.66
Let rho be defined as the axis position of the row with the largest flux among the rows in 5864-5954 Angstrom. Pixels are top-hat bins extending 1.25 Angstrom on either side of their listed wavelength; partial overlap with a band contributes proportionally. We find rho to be 5948.0 Angstrom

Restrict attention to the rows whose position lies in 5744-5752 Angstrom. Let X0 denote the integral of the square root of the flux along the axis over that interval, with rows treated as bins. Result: 29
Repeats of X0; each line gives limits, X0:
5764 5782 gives 65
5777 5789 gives 43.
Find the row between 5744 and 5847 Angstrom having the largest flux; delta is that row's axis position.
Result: 5843.0 Angstrom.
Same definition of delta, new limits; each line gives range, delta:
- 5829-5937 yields 5843.0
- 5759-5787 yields 5773.0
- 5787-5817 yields 5808.0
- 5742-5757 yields 5753.0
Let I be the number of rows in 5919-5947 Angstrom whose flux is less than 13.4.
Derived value 7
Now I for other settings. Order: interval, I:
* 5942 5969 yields 6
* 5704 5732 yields 7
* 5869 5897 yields 10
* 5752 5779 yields 7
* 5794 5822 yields 2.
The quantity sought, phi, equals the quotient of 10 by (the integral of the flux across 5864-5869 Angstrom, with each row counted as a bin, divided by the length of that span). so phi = 0.732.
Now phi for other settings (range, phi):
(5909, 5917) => 0.789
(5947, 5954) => 0.721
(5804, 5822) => 0.703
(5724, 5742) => 0.753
